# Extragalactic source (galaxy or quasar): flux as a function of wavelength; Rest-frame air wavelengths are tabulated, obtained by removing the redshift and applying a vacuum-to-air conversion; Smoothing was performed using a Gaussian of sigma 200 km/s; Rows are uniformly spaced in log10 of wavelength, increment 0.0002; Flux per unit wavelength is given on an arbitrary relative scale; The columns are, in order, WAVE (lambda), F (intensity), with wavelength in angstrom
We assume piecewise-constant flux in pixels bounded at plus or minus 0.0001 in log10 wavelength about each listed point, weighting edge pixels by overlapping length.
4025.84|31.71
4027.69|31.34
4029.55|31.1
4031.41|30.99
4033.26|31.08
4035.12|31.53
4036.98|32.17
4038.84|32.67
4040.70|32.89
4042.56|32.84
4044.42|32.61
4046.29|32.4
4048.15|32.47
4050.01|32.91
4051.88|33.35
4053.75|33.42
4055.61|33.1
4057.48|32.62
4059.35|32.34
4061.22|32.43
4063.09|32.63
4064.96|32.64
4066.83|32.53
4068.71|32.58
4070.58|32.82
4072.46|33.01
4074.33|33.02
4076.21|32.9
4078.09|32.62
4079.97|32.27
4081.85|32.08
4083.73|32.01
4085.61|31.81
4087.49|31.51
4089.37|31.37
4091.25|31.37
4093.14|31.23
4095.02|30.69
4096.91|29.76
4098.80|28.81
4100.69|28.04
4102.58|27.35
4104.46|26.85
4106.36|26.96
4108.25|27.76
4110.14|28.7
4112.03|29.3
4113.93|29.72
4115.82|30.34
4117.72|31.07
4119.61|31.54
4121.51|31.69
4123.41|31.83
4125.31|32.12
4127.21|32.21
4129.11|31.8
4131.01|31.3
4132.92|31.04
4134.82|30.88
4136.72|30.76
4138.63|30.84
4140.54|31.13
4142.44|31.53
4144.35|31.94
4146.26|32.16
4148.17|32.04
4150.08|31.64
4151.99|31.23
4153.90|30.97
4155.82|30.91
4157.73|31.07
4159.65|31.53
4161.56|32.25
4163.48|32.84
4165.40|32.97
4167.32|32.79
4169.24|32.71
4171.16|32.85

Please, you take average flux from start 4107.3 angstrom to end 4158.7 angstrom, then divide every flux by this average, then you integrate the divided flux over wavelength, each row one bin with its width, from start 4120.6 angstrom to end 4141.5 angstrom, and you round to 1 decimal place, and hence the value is 21.2 angstrom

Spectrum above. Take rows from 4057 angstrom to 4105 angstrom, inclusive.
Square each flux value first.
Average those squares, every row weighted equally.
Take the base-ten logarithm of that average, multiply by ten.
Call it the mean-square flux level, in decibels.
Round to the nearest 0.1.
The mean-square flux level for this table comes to 30.0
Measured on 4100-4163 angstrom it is 29.7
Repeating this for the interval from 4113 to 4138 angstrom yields 29.9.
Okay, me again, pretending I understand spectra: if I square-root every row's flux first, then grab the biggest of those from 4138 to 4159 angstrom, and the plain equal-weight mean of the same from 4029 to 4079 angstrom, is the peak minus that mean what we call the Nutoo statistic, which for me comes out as -0.03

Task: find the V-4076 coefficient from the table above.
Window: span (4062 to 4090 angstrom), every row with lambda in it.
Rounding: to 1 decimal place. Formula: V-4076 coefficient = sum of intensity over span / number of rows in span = 32.4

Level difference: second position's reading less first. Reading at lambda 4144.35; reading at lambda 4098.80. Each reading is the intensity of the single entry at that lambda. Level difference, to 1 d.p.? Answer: -3.1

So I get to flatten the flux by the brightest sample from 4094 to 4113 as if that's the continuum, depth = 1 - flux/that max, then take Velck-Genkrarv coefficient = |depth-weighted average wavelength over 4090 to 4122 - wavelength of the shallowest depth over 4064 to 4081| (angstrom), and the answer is 30.1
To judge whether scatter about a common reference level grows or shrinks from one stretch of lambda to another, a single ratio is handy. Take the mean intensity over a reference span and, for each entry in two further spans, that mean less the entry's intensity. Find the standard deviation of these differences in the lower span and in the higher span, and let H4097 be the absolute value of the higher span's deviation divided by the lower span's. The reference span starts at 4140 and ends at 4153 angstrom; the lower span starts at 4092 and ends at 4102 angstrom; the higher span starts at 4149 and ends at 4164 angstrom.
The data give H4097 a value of 0.5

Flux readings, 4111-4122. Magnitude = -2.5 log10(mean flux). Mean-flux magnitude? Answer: -3.71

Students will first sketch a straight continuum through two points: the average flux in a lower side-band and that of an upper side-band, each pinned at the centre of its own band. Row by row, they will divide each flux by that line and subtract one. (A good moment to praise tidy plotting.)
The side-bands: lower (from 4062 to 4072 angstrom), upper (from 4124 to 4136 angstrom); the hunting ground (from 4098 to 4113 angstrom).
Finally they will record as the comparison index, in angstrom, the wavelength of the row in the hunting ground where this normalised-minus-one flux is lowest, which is 4104.46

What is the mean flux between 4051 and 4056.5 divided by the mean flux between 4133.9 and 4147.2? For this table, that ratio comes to 1.06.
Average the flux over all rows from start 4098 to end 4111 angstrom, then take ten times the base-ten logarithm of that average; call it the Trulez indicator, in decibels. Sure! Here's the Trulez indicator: 14.44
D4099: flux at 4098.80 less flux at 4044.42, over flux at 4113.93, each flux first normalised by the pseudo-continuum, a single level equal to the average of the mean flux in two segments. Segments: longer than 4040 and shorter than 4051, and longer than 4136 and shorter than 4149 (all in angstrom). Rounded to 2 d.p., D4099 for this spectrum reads -0.13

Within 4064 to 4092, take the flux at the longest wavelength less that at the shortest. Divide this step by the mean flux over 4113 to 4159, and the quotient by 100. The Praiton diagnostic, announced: -0.0004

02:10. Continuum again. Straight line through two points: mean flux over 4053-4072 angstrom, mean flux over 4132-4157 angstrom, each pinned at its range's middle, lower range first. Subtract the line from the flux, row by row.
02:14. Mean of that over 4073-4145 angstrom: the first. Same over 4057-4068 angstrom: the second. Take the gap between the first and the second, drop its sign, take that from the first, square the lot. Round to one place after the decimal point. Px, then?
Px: 4.7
